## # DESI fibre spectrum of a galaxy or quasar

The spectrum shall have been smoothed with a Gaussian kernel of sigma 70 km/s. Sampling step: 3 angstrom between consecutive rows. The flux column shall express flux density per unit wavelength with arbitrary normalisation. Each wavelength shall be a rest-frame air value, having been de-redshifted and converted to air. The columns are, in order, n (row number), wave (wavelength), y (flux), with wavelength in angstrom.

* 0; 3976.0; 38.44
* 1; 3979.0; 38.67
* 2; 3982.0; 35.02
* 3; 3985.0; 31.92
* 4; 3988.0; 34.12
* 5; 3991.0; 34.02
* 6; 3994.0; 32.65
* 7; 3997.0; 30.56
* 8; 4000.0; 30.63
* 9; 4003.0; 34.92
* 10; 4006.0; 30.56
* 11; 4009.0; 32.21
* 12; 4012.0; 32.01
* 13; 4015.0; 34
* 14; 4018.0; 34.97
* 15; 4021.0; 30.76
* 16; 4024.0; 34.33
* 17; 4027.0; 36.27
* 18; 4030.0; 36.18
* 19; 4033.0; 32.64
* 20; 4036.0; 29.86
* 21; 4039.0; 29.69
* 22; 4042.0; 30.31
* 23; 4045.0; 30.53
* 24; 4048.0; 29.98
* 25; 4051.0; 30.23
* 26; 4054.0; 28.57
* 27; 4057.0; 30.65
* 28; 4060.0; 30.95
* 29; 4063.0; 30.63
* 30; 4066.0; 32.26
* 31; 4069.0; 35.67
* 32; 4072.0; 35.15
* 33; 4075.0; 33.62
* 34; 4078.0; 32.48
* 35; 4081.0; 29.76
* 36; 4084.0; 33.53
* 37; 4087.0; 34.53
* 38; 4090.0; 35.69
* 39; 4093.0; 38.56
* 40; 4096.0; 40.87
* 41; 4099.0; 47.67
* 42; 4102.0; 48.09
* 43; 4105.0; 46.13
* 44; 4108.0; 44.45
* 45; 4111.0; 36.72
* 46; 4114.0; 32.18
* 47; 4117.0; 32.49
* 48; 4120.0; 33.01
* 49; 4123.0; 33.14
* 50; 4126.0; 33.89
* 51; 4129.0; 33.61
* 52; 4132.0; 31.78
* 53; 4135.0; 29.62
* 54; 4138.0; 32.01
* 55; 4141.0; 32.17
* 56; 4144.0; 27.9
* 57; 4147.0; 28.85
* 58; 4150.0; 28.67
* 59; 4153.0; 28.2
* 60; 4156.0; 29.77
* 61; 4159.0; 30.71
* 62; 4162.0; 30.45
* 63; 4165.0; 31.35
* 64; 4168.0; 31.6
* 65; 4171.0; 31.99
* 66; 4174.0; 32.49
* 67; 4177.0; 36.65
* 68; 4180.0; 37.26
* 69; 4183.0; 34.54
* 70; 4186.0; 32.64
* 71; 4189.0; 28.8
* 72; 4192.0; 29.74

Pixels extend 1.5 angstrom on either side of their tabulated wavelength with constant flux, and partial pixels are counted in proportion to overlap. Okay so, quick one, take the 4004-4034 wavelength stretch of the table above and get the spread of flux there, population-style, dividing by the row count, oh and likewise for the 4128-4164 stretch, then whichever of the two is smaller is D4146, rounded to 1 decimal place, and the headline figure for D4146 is 1.7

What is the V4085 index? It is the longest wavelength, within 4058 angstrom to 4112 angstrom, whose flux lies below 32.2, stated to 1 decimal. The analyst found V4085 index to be 4081.0 angstrom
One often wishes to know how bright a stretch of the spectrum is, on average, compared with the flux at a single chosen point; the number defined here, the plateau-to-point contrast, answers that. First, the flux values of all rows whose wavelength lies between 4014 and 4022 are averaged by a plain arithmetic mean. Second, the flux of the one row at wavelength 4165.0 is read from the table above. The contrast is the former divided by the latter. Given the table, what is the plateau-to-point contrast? 1.06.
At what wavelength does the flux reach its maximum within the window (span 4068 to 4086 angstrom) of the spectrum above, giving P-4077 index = 4069.0 angstrom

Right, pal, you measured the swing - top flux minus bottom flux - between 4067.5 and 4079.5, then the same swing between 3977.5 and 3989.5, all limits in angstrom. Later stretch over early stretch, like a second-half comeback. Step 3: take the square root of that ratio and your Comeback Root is 0.69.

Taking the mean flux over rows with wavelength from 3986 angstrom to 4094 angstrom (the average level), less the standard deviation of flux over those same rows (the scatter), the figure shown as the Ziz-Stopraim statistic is 30.2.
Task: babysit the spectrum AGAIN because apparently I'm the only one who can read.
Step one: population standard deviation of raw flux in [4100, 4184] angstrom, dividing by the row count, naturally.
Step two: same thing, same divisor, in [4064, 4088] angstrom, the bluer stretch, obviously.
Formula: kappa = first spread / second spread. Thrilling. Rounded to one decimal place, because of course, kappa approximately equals 2.8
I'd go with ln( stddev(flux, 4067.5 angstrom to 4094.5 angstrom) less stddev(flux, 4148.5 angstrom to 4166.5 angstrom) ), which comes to 0.2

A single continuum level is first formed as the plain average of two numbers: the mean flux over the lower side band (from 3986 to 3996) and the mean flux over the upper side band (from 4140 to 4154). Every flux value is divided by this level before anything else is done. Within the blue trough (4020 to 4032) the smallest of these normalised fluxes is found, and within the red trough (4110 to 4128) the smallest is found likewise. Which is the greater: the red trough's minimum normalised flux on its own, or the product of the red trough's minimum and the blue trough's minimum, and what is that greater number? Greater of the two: 1.03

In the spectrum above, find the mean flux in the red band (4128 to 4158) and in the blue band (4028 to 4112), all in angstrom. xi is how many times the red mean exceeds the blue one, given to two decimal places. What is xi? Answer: 0.87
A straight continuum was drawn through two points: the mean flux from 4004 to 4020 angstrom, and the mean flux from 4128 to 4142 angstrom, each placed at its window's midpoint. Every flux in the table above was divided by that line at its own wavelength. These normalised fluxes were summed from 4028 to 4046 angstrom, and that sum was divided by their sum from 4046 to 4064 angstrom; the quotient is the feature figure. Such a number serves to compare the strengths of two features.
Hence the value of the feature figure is 1.04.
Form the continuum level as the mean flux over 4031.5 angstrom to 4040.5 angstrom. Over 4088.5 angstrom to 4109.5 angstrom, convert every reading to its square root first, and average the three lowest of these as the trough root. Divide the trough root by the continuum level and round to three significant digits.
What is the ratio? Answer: 0.202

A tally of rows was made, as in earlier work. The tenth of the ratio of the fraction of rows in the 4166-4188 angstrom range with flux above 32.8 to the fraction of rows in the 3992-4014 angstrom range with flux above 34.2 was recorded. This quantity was 0.30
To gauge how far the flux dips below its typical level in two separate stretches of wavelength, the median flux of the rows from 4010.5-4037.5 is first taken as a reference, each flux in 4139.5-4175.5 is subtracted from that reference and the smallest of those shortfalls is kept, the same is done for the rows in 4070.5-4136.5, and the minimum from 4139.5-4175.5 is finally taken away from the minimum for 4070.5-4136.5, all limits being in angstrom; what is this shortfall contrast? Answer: -16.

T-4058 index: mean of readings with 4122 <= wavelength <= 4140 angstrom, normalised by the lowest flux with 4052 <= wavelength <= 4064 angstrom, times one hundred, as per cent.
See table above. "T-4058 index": 113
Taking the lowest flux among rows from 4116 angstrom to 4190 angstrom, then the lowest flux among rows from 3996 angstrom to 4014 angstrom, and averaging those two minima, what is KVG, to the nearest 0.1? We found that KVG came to 29.2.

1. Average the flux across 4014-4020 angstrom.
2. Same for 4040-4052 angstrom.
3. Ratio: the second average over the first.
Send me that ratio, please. 0.88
